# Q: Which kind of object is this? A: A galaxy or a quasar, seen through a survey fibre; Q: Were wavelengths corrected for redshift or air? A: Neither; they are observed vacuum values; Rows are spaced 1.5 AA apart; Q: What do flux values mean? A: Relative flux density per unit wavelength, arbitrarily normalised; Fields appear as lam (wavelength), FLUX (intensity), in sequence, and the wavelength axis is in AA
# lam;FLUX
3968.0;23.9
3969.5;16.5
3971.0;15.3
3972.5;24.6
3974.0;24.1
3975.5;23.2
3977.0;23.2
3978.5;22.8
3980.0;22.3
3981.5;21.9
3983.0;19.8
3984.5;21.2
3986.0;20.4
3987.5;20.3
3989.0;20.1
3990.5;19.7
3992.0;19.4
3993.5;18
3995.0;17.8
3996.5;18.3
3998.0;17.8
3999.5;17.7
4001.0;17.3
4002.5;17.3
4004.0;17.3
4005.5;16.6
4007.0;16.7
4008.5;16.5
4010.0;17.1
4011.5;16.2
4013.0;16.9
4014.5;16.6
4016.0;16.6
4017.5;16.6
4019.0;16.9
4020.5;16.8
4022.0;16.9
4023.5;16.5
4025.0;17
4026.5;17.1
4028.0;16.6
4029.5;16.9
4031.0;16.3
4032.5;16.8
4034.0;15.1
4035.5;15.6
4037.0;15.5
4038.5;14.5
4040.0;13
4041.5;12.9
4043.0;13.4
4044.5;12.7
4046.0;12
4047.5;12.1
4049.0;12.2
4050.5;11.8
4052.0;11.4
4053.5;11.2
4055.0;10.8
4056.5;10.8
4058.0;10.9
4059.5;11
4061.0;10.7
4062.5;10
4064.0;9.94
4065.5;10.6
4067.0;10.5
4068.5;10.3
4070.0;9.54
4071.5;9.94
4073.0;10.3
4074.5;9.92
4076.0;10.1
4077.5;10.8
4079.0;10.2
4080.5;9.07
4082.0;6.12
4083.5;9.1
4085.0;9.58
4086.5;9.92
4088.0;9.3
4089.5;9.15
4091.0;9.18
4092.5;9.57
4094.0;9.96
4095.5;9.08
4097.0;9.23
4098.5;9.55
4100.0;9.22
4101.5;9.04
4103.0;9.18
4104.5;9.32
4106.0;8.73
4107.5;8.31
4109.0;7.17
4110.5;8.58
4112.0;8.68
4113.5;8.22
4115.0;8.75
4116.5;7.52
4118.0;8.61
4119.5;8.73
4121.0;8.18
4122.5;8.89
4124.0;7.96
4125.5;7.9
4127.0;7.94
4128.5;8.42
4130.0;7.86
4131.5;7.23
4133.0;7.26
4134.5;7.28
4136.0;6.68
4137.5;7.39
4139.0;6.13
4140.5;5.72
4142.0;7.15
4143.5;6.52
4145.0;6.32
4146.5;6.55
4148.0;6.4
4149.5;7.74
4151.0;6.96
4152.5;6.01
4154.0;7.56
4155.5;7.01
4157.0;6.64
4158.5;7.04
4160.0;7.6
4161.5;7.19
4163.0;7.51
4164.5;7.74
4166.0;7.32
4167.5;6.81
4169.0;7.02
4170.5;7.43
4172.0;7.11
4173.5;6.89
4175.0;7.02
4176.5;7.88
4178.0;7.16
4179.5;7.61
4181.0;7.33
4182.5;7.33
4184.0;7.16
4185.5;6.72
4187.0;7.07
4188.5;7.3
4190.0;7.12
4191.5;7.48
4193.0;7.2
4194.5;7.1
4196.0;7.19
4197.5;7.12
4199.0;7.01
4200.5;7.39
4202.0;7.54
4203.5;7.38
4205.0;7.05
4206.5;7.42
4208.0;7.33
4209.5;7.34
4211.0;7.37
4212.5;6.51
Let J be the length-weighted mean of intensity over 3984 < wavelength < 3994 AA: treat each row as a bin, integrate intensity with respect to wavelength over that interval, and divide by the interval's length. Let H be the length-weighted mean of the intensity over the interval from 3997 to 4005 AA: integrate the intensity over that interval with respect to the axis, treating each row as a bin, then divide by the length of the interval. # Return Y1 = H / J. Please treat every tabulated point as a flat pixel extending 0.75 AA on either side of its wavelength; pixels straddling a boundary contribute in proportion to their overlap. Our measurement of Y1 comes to 0.88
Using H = 17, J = 19.9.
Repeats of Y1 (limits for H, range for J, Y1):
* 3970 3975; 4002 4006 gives 1.24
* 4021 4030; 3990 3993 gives 0.87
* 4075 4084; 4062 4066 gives 0.91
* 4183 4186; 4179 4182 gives 0.94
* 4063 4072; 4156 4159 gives 1.48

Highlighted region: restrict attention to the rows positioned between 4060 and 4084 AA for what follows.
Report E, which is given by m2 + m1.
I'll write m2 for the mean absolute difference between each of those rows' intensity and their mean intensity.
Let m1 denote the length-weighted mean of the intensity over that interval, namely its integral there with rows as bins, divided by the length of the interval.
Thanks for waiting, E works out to 10.5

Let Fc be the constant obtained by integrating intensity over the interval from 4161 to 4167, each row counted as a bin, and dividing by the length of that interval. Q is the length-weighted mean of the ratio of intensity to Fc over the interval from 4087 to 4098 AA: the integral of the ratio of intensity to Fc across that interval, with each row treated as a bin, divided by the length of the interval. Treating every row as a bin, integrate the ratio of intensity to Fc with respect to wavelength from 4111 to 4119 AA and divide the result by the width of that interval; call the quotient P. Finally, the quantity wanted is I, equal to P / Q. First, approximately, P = 1.13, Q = 1.26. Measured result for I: 0.89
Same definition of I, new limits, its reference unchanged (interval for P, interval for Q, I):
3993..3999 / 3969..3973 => 0.97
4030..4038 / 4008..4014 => 0.95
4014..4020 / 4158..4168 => 2.27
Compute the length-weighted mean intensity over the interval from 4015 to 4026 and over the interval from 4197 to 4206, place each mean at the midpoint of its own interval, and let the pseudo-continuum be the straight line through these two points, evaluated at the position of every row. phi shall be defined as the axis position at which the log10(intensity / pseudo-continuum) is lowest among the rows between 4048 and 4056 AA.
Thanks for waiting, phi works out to 4055.0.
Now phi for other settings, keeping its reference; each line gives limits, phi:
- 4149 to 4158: 4152.5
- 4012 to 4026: 4014.5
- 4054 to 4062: 4055.0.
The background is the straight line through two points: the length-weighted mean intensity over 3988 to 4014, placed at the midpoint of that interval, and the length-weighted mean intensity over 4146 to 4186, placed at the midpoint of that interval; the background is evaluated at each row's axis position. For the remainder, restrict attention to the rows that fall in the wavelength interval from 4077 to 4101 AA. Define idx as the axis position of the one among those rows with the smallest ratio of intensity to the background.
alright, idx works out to 4082.0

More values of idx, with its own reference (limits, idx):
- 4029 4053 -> 4052.0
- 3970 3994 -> 3971.0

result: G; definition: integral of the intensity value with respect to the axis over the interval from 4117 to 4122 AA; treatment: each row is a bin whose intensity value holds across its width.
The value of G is 42.4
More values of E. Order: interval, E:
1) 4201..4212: 7.4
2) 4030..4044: 16.0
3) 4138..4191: 7.4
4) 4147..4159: 7.3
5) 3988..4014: 18.6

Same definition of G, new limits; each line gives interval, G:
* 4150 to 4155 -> 34.5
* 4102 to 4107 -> 45.2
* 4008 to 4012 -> 66.5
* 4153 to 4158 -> 35.1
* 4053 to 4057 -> 43.7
